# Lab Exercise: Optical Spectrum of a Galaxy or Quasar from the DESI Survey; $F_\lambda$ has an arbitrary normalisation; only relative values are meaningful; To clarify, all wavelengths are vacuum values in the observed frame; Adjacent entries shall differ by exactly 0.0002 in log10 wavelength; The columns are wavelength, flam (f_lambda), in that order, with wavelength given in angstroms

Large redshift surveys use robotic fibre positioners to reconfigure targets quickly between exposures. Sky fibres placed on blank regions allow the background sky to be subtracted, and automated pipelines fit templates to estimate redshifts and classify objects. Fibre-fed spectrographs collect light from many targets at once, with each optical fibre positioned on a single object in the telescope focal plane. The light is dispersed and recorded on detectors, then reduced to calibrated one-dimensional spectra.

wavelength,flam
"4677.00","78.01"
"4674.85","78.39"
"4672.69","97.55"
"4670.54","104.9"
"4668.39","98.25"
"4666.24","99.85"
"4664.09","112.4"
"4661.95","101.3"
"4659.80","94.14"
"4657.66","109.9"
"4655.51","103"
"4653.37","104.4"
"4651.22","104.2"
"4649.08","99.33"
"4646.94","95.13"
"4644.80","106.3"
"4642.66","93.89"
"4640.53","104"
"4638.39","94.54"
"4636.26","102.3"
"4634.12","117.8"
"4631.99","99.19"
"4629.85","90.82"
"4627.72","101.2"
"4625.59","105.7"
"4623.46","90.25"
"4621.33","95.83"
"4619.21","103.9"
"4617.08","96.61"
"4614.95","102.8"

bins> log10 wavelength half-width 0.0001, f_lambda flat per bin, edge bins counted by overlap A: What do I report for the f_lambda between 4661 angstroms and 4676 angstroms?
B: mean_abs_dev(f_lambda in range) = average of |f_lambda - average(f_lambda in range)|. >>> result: 6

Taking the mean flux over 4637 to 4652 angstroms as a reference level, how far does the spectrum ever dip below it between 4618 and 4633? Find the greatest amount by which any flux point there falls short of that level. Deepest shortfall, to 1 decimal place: 9.4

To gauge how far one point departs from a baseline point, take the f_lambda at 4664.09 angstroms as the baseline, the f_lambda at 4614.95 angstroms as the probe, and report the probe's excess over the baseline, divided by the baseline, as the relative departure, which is -0.09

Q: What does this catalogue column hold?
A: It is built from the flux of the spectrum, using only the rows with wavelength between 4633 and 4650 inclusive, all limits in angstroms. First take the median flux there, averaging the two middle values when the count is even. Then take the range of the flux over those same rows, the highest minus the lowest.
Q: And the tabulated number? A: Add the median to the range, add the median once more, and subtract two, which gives 224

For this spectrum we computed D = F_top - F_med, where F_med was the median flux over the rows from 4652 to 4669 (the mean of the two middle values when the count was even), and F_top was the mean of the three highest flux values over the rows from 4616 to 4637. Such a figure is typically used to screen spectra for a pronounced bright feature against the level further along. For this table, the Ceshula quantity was 7.0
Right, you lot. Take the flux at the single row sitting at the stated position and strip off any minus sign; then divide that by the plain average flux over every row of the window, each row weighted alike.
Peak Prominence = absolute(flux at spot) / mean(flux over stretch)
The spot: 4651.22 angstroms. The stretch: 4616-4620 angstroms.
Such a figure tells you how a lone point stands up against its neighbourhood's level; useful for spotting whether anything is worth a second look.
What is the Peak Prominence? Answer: 1.04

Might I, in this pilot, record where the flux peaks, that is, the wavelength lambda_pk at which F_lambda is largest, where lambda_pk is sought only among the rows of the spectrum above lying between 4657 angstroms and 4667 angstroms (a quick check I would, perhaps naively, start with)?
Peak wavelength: 4664.09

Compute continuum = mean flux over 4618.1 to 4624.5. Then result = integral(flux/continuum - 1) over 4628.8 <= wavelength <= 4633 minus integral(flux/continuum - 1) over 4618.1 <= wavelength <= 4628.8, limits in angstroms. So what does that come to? -0.37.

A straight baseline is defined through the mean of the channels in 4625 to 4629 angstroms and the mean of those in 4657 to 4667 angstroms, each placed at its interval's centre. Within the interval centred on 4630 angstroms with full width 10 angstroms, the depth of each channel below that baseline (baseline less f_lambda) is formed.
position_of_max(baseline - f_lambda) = 4629.85 angstroms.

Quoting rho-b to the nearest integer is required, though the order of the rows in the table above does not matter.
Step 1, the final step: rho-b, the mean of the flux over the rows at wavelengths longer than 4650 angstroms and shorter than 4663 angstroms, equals 103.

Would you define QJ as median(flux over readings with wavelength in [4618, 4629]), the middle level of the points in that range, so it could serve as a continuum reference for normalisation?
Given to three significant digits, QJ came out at 101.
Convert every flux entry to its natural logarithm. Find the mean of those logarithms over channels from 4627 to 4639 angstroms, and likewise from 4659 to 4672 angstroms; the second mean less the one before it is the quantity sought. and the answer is 0.010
